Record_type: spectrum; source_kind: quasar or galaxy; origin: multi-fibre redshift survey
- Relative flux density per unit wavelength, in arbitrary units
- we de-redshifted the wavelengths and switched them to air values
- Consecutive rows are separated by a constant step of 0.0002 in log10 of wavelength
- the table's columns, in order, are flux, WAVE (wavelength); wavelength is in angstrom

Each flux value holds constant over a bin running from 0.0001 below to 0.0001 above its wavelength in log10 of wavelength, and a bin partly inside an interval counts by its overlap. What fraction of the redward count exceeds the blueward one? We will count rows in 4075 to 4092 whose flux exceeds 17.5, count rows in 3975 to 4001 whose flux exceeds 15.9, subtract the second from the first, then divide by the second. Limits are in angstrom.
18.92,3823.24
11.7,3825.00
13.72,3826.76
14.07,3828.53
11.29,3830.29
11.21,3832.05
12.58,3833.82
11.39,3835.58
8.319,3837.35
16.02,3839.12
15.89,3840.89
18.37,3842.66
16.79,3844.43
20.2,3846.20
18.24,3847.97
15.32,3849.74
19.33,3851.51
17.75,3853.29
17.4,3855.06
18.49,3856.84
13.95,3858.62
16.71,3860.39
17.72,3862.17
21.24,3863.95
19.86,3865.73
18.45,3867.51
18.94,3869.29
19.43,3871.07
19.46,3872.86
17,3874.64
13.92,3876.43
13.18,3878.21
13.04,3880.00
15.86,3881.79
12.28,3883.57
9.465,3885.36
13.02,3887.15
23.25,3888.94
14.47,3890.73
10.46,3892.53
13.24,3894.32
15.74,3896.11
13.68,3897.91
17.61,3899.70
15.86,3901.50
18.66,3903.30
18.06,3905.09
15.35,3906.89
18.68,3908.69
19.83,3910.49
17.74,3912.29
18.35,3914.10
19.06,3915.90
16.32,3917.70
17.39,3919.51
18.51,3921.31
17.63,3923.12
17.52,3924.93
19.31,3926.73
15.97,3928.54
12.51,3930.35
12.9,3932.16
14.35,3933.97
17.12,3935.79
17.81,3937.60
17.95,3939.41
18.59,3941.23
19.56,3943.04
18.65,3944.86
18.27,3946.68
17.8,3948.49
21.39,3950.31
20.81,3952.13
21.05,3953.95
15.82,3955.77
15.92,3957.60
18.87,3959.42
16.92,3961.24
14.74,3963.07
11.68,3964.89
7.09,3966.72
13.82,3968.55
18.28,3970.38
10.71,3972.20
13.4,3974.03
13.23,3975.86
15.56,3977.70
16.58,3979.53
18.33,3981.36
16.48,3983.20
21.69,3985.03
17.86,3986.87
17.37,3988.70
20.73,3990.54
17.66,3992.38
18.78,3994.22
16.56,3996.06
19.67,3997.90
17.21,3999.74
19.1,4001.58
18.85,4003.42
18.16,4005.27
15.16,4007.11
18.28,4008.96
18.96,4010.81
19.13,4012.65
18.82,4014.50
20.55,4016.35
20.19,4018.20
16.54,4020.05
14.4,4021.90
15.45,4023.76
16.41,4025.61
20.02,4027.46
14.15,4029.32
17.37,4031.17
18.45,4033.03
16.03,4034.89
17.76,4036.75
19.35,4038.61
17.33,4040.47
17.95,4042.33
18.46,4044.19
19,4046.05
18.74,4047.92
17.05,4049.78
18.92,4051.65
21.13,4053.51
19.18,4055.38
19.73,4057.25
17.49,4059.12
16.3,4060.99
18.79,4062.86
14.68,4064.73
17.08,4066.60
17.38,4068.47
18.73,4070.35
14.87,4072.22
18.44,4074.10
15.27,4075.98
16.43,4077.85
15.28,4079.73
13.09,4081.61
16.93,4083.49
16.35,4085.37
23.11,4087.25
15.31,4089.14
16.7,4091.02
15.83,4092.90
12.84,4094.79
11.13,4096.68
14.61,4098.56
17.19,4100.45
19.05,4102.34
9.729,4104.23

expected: -0.9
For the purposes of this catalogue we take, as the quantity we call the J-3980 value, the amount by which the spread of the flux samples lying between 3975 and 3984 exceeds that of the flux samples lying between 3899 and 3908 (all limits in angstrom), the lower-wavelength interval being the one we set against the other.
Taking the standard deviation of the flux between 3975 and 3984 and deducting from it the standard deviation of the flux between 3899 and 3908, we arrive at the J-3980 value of 0.4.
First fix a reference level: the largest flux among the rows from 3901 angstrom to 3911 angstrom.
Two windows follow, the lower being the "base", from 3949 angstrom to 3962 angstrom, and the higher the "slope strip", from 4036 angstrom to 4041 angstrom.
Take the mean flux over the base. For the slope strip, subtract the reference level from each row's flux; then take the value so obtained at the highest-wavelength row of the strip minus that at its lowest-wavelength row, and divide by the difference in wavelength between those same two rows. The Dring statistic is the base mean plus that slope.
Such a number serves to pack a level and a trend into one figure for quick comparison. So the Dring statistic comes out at 18.6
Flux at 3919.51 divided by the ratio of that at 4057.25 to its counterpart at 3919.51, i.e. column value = 15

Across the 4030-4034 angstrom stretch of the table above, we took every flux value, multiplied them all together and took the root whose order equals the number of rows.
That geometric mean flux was 17.9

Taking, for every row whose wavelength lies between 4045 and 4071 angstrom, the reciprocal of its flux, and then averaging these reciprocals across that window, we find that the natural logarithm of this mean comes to -2.89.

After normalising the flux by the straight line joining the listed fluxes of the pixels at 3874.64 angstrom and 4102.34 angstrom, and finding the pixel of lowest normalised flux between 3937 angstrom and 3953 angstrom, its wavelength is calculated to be 3948.49 angstrom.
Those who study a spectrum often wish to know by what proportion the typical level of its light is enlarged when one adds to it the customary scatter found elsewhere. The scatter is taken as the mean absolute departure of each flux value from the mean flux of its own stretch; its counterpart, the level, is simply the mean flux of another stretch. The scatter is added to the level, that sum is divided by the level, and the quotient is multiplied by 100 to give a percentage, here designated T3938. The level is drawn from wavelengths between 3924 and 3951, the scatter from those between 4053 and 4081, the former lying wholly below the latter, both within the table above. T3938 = 109.1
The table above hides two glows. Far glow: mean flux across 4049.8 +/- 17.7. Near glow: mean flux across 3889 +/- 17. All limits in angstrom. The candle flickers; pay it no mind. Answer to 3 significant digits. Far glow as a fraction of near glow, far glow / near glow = 1.19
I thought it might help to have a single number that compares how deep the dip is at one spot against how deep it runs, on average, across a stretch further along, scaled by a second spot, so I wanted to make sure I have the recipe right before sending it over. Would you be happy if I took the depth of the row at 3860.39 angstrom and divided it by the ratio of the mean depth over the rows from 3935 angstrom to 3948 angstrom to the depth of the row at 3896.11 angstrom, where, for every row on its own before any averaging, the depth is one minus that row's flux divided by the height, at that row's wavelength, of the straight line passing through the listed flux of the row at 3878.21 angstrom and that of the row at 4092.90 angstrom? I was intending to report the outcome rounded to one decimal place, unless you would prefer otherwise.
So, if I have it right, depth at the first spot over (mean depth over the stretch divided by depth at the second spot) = -0.2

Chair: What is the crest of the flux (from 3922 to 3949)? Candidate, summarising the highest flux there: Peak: 19.56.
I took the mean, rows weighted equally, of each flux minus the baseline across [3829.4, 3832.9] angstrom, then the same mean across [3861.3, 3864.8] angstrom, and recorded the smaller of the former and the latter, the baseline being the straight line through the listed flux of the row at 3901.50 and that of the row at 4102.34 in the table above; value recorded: -3.5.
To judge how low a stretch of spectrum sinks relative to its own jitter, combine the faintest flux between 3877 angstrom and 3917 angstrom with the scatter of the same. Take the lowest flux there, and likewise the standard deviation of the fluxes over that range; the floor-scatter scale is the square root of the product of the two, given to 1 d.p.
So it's 5.6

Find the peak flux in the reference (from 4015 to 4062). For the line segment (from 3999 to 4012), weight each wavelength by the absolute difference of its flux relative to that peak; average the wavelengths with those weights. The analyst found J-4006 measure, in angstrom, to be 4005.3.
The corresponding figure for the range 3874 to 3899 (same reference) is 3886.5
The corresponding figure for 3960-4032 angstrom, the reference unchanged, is 3990.3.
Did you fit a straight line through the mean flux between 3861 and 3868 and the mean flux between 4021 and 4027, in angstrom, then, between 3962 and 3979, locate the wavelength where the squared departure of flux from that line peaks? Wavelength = 3966.72 angstrom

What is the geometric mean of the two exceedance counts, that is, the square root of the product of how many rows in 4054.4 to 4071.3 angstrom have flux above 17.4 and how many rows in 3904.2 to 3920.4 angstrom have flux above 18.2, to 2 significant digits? 4.5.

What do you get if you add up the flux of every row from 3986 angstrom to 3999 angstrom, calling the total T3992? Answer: 129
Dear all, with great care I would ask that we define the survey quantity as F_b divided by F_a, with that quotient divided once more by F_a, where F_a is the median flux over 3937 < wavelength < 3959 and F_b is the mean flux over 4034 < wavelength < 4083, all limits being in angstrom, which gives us 0.051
